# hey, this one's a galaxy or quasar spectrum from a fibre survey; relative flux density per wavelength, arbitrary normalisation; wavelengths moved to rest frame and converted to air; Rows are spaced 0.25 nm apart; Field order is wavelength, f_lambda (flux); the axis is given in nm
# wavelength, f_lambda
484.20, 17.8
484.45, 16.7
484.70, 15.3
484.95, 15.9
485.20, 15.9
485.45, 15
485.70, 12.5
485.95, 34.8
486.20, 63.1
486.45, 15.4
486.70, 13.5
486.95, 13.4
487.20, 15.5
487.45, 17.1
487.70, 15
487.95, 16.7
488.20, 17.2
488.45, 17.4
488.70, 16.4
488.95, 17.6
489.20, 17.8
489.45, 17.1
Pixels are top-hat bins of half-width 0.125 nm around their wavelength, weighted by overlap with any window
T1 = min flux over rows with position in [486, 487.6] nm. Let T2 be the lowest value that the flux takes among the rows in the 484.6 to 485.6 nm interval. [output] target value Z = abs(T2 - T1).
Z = 1.6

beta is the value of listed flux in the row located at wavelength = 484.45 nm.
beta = 16.7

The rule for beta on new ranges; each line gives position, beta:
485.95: 34.8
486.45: 15.4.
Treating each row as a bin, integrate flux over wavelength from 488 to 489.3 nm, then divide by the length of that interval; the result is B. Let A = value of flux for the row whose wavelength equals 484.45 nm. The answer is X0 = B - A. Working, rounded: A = 16.7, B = 17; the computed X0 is 1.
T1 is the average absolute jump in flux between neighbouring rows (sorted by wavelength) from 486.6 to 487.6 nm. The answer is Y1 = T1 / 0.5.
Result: 2.5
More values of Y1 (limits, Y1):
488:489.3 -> 1.3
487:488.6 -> 2.4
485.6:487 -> 40.1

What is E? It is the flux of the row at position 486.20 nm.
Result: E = 63.1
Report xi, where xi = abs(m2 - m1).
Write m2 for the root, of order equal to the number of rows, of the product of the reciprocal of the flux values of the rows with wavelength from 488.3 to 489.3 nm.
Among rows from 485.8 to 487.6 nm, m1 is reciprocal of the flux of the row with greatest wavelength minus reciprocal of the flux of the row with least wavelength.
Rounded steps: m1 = 0.030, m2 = 0.058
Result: 0.028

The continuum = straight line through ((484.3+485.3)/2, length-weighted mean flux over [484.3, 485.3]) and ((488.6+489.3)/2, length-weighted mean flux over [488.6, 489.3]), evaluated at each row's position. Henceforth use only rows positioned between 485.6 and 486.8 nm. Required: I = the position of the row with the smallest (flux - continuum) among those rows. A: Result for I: 485.70 nm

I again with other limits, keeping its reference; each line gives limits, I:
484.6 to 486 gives 485.70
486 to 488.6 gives 486.95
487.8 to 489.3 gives 488.70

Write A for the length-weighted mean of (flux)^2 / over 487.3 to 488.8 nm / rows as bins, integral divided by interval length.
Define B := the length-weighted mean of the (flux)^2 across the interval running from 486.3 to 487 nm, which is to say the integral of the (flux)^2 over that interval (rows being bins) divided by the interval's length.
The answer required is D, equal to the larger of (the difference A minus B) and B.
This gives 337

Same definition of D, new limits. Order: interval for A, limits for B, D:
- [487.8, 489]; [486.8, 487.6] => 235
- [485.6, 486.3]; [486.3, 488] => 1476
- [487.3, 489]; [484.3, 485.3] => 256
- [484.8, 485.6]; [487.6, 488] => 249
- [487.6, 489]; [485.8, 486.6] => 1707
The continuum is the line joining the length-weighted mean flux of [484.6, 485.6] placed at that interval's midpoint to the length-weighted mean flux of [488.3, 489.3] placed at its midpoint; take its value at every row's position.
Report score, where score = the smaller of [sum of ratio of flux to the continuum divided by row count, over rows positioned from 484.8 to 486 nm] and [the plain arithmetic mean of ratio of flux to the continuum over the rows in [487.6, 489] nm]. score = 0.98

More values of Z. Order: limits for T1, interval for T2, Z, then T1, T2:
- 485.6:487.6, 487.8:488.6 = 4.2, 12.5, 16.7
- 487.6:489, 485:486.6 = 2.5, 15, 12.5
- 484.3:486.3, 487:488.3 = 2.5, 12.5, 15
